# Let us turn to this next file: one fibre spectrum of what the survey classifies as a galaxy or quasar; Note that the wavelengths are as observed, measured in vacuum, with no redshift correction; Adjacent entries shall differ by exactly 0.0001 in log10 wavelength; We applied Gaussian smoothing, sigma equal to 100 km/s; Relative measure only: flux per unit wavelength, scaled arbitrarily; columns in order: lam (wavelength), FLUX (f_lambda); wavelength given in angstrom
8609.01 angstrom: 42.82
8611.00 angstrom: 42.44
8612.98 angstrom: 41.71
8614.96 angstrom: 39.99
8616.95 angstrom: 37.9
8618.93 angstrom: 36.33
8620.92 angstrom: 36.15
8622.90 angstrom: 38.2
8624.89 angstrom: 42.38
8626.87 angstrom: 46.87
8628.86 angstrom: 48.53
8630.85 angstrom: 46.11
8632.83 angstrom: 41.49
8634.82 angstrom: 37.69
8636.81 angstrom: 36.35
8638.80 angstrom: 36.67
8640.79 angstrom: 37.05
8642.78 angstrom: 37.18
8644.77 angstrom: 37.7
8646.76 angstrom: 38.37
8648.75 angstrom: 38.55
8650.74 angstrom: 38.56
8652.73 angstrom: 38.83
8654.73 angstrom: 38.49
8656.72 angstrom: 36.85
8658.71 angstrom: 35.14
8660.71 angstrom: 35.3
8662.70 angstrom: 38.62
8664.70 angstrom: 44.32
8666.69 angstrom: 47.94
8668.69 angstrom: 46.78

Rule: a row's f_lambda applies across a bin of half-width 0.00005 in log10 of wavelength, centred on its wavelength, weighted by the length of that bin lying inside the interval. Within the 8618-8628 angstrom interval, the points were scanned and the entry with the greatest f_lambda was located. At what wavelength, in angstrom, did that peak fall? 8626.87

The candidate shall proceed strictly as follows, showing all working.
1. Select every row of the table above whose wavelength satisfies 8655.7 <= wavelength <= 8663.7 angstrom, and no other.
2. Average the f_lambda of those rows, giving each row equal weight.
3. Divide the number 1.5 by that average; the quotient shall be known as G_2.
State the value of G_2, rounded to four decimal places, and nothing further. 0.0411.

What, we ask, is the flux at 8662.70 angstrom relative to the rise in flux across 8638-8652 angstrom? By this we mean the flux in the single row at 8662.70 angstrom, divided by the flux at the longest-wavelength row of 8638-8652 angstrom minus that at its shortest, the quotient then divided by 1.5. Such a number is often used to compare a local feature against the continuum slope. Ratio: 14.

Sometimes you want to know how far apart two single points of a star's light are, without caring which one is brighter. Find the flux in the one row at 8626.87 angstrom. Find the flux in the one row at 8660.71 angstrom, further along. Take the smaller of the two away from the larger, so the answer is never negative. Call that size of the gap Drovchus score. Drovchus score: 12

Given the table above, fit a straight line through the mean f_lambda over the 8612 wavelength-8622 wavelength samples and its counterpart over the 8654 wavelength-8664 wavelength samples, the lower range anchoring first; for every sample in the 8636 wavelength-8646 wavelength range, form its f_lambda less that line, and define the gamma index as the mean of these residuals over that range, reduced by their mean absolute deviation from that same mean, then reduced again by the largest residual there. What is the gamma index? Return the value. -1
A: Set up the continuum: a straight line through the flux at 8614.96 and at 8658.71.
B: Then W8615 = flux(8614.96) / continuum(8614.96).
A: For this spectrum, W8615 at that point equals 1.00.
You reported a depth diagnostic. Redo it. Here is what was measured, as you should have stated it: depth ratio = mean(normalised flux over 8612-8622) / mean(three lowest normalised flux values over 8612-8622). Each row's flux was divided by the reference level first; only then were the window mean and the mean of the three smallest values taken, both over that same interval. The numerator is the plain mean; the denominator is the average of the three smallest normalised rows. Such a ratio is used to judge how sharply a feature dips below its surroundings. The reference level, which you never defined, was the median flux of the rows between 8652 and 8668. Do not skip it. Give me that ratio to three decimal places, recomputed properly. 1.044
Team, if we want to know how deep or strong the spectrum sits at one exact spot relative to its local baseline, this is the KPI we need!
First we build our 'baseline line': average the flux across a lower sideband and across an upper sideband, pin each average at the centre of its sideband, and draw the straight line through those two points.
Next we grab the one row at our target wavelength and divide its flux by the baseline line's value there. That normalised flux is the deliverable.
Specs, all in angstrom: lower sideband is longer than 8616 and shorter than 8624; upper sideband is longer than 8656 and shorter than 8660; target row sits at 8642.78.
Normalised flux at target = 1.02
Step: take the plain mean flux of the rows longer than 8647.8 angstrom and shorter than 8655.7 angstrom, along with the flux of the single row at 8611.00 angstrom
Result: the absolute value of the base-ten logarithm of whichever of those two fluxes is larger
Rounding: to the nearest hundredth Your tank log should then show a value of 1.63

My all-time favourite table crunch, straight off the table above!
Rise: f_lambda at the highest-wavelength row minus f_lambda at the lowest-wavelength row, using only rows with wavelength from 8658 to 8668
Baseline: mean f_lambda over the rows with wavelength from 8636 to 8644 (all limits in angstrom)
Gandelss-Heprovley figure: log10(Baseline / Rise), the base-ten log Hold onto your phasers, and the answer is 0.46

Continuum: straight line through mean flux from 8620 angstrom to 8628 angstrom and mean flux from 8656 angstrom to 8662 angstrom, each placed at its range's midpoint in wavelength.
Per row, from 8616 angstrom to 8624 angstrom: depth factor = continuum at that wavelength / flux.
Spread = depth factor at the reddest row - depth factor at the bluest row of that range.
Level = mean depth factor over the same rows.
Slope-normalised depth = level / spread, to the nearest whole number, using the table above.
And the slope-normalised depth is -35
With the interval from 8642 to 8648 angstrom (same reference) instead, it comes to -21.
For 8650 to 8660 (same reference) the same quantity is 16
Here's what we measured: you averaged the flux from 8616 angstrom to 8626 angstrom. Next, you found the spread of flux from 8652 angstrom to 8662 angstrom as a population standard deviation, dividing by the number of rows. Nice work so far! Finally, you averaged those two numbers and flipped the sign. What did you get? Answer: -19.9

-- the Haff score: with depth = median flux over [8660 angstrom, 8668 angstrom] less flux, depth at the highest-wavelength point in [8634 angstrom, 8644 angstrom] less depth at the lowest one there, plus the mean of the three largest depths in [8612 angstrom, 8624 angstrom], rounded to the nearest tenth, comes 5.2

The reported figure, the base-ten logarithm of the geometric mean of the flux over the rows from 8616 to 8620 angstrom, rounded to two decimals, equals 1.57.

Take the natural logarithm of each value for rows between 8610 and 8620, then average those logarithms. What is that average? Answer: 3.68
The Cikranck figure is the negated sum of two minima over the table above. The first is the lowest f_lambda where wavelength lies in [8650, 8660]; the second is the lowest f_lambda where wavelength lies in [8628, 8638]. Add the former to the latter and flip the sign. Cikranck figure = -71.5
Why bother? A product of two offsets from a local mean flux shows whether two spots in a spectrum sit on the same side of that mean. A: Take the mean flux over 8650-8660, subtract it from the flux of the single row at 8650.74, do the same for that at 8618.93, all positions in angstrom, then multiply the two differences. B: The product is -1.2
